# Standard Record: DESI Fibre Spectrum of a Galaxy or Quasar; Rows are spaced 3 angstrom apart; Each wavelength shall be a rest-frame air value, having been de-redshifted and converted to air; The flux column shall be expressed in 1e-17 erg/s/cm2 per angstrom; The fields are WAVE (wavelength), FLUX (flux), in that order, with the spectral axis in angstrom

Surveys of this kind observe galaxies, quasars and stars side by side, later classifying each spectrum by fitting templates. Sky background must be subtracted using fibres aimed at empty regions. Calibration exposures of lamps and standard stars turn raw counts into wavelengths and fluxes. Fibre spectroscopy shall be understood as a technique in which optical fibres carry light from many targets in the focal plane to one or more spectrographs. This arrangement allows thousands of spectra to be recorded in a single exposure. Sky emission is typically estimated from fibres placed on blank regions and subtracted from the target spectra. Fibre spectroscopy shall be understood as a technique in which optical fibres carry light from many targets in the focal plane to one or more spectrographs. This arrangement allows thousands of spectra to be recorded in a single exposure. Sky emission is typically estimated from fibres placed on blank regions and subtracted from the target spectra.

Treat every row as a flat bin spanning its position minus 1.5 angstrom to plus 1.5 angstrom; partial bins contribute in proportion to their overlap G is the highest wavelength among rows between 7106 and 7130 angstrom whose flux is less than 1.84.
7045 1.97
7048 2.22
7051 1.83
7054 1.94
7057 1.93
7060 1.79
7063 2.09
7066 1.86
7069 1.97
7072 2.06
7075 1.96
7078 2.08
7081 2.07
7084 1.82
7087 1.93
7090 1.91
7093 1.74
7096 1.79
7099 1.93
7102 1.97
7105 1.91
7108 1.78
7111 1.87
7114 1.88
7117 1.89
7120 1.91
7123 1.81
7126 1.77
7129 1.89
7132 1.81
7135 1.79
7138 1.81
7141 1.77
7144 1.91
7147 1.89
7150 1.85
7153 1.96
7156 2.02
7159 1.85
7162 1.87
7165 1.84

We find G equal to 7126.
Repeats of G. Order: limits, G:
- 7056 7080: 7060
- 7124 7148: 7141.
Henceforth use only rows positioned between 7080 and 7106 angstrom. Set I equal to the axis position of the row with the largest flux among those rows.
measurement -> 7081 angstrom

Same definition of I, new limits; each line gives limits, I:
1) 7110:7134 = 7120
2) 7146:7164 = 7156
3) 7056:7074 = 7063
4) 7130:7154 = 7153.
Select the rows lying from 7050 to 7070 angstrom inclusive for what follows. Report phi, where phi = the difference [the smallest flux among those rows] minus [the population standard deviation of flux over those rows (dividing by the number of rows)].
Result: 1.70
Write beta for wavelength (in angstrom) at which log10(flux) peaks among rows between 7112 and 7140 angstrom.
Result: 7120 angstrom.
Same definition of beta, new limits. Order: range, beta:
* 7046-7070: 7048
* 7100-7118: 7102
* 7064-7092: 7078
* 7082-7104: 7102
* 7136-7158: 7156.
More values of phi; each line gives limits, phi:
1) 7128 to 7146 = 1.72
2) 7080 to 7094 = 1.63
